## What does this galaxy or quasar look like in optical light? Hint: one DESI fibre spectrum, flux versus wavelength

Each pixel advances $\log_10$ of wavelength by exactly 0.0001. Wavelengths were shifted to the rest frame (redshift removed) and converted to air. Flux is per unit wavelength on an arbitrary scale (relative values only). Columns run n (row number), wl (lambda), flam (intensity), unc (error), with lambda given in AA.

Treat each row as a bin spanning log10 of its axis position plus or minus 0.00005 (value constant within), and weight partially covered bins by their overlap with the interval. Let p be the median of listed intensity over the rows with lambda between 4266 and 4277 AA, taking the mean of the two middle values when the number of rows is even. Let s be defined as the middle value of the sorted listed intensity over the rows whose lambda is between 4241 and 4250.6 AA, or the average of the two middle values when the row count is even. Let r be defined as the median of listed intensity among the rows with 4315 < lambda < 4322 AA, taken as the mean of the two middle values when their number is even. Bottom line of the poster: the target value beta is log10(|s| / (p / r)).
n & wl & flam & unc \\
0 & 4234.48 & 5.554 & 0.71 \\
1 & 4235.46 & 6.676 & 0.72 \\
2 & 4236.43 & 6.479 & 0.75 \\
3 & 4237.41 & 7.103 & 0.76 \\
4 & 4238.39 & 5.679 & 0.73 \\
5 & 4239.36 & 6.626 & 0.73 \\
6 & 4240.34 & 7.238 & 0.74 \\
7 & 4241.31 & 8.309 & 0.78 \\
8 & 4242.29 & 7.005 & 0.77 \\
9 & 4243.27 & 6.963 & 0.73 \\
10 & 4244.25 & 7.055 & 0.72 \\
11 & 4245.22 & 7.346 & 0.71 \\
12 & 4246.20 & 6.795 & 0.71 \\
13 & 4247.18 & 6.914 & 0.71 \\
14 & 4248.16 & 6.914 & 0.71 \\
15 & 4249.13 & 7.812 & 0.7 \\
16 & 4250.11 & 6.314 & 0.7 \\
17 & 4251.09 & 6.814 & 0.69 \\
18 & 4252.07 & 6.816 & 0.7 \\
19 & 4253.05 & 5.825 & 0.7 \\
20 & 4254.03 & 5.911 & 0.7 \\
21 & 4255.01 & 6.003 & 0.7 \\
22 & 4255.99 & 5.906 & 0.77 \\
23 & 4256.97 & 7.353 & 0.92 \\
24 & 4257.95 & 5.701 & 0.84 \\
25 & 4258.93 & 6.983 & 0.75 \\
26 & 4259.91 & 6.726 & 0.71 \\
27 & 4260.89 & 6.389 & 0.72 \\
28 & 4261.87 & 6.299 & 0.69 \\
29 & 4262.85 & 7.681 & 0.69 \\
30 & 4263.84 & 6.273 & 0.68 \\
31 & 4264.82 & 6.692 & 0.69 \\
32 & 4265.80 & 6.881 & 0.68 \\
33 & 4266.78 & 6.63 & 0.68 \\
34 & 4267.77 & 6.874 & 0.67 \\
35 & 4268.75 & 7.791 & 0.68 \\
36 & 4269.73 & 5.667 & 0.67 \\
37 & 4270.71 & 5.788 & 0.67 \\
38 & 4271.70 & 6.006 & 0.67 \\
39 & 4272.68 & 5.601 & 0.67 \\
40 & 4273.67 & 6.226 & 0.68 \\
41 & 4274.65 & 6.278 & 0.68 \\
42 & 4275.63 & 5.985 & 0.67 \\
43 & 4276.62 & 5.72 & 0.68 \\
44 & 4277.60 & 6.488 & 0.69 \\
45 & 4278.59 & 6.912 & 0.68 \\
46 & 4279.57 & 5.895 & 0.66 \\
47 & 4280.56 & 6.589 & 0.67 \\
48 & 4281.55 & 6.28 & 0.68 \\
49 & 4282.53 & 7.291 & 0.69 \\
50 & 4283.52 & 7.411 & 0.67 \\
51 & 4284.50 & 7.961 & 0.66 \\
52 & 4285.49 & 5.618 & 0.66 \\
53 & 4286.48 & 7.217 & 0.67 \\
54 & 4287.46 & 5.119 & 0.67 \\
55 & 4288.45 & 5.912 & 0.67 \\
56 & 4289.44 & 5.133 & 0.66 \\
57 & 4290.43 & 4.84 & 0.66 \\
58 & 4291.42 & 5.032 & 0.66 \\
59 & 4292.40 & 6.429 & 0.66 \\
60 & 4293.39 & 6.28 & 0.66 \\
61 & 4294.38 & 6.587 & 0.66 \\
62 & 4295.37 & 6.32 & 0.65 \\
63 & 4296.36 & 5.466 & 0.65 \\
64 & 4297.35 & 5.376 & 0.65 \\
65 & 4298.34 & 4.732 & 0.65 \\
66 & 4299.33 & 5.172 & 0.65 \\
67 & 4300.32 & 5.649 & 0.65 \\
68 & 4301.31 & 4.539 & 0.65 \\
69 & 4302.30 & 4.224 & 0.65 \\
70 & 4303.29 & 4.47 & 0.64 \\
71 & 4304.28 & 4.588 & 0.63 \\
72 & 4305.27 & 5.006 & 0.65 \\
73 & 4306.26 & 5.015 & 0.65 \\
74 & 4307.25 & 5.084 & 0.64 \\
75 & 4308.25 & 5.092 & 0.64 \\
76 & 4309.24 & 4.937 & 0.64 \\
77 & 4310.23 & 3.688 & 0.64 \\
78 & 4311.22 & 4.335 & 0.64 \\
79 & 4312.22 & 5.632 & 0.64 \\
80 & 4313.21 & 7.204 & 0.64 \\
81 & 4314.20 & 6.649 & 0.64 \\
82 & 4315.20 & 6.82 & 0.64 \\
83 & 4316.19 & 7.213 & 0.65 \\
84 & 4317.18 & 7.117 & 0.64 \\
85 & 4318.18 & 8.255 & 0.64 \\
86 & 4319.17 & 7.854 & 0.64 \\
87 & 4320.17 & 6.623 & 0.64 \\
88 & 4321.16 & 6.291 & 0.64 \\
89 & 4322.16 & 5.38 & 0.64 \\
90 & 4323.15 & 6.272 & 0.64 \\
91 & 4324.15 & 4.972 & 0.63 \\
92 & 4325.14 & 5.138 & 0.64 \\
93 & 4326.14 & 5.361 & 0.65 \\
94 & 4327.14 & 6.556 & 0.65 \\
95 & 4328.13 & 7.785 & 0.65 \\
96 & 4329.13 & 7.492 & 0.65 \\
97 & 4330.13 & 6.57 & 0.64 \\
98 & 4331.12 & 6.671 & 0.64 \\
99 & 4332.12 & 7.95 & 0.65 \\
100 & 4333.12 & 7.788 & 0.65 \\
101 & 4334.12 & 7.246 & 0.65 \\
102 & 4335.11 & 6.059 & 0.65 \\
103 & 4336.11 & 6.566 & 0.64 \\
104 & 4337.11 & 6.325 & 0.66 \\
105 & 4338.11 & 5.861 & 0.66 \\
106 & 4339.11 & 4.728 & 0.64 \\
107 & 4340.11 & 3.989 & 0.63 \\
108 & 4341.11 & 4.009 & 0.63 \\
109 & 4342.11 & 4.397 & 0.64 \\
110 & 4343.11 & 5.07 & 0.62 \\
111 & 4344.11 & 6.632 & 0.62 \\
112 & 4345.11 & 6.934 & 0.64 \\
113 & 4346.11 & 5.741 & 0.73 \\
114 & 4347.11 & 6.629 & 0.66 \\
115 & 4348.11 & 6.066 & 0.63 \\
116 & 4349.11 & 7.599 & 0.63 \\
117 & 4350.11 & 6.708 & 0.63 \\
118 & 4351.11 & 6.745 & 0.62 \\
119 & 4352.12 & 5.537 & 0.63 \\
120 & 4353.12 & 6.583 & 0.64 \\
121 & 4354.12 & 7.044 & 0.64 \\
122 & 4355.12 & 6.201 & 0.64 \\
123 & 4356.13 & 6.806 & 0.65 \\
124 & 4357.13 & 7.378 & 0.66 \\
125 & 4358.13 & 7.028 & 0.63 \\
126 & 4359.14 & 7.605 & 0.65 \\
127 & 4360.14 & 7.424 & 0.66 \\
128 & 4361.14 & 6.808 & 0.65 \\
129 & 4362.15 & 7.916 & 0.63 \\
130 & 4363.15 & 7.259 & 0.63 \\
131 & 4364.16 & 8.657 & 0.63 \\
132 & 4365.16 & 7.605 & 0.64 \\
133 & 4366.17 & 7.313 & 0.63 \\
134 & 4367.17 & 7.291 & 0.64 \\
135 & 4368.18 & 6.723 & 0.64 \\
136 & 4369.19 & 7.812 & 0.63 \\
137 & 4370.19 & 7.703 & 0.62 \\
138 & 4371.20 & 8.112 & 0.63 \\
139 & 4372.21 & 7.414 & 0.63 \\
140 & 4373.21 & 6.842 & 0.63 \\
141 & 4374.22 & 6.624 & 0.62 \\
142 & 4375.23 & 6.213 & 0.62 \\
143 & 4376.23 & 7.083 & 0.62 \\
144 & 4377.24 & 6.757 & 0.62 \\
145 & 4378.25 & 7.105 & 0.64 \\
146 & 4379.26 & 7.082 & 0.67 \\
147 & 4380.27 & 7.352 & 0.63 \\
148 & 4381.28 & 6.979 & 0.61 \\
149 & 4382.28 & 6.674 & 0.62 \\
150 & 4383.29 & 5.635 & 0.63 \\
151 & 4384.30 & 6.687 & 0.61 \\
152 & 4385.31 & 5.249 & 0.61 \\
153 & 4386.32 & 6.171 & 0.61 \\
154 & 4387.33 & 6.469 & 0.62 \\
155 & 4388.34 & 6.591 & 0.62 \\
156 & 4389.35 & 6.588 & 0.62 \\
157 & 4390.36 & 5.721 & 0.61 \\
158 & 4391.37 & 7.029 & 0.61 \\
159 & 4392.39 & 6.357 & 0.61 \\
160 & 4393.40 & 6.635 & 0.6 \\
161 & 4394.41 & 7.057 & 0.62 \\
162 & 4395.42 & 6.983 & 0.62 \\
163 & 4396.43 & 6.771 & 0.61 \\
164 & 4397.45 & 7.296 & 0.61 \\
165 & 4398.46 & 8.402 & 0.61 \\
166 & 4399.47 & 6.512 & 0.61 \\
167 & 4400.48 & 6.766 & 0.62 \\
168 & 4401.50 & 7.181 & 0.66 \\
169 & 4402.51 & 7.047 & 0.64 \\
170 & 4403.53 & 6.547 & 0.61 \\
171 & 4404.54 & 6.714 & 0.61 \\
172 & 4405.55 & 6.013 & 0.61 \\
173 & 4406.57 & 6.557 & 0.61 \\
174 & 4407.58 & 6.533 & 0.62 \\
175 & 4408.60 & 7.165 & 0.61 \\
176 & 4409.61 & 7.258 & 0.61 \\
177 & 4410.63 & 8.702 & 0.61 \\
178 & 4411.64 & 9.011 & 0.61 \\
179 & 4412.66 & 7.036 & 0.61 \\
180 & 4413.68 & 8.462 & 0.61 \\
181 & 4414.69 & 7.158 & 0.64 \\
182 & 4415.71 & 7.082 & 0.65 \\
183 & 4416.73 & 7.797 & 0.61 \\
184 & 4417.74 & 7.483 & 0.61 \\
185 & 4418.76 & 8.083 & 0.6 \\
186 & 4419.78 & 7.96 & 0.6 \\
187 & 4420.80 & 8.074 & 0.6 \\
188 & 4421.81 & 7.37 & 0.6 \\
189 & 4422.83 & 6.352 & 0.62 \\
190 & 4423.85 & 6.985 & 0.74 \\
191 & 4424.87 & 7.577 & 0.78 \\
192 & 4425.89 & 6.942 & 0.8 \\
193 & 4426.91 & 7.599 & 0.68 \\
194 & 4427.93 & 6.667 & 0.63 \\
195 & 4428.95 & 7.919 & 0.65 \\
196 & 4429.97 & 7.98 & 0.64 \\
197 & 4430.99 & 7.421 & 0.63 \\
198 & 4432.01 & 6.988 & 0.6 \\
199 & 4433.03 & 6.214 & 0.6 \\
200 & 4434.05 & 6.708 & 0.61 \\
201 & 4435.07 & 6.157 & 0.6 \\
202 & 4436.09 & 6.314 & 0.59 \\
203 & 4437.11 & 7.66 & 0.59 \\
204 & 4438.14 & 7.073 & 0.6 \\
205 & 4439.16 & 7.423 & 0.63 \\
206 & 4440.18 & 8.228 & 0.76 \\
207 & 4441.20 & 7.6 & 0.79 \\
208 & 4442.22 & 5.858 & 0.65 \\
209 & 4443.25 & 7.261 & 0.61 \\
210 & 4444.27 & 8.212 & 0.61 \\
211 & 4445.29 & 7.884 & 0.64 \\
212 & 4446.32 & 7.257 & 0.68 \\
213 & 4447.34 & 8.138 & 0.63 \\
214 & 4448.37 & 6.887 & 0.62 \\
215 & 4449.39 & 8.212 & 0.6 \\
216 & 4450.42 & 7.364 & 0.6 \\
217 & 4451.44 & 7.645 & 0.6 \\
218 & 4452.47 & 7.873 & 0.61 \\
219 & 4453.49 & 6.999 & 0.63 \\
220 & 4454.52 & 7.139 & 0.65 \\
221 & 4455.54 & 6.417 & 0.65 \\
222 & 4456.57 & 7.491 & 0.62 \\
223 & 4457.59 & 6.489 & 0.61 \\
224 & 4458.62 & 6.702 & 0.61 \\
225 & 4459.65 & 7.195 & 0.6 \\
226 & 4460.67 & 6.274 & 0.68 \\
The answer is 0.92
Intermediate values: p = 6.0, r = 7.1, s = 6.98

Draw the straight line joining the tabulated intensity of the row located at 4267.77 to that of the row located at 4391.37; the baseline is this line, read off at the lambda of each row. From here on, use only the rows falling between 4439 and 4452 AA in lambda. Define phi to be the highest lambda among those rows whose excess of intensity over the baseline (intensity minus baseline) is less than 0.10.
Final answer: 4448.37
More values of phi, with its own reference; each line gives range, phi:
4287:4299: 4298.34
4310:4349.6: 4348.11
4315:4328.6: 4327.14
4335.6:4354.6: 4354.12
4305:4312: 4311.22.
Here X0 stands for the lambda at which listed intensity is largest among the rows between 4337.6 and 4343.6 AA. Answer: 4338.11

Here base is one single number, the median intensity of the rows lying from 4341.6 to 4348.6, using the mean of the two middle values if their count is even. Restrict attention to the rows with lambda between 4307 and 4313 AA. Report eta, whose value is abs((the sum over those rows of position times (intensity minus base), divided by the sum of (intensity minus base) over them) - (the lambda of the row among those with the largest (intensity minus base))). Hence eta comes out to 2.4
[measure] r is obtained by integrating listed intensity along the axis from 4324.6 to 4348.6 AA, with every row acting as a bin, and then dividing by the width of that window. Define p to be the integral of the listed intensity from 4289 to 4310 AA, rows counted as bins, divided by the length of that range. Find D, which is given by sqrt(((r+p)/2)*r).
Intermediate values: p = 5.2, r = 6.1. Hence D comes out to 5.91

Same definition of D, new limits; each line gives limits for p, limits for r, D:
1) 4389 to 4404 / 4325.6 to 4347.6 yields 6.36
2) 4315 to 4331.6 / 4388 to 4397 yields 6.63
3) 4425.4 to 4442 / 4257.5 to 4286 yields 6.67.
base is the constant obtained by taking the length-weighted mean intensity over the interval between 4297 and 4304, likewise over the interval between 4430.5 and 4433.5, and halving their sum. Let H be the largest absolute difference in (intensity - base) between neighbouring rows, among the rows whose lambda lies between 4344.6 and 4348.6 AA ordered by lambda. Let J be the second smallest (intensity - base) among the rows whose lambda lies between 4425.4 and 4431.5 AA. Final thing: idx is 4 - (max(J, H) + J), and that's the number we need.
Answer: 1.7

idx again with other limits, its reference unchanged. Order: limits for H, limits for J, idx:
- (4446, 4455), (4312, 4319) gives 1.9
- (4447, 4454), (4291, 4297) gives 3.1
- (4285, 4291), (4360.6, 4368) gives 0.5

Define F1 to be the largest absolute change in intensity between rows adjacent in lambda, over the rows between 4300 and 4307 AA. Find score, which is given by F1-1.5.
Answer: -0.39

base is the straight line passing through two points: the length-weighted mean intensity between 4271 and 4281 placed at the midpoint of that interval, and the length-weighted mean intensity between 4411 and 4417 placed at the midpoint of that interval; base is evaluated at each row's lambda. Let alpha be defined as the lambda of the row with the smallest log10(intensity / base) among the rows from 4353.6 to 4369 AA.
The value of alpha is 4355.12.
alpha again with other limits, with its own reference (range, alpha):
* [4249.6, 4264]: 4257.95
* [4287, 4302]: 4301.31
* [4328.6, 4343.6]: 4340.11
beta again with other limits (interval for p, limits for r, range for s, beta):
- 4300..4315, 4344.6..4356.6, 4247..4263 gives 0.95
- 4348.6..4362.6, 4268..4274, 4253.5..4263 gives 0.73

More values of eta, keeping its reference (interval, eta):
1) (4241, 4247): 2.0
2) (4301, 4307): 2.8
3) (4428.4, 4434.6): 0.7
